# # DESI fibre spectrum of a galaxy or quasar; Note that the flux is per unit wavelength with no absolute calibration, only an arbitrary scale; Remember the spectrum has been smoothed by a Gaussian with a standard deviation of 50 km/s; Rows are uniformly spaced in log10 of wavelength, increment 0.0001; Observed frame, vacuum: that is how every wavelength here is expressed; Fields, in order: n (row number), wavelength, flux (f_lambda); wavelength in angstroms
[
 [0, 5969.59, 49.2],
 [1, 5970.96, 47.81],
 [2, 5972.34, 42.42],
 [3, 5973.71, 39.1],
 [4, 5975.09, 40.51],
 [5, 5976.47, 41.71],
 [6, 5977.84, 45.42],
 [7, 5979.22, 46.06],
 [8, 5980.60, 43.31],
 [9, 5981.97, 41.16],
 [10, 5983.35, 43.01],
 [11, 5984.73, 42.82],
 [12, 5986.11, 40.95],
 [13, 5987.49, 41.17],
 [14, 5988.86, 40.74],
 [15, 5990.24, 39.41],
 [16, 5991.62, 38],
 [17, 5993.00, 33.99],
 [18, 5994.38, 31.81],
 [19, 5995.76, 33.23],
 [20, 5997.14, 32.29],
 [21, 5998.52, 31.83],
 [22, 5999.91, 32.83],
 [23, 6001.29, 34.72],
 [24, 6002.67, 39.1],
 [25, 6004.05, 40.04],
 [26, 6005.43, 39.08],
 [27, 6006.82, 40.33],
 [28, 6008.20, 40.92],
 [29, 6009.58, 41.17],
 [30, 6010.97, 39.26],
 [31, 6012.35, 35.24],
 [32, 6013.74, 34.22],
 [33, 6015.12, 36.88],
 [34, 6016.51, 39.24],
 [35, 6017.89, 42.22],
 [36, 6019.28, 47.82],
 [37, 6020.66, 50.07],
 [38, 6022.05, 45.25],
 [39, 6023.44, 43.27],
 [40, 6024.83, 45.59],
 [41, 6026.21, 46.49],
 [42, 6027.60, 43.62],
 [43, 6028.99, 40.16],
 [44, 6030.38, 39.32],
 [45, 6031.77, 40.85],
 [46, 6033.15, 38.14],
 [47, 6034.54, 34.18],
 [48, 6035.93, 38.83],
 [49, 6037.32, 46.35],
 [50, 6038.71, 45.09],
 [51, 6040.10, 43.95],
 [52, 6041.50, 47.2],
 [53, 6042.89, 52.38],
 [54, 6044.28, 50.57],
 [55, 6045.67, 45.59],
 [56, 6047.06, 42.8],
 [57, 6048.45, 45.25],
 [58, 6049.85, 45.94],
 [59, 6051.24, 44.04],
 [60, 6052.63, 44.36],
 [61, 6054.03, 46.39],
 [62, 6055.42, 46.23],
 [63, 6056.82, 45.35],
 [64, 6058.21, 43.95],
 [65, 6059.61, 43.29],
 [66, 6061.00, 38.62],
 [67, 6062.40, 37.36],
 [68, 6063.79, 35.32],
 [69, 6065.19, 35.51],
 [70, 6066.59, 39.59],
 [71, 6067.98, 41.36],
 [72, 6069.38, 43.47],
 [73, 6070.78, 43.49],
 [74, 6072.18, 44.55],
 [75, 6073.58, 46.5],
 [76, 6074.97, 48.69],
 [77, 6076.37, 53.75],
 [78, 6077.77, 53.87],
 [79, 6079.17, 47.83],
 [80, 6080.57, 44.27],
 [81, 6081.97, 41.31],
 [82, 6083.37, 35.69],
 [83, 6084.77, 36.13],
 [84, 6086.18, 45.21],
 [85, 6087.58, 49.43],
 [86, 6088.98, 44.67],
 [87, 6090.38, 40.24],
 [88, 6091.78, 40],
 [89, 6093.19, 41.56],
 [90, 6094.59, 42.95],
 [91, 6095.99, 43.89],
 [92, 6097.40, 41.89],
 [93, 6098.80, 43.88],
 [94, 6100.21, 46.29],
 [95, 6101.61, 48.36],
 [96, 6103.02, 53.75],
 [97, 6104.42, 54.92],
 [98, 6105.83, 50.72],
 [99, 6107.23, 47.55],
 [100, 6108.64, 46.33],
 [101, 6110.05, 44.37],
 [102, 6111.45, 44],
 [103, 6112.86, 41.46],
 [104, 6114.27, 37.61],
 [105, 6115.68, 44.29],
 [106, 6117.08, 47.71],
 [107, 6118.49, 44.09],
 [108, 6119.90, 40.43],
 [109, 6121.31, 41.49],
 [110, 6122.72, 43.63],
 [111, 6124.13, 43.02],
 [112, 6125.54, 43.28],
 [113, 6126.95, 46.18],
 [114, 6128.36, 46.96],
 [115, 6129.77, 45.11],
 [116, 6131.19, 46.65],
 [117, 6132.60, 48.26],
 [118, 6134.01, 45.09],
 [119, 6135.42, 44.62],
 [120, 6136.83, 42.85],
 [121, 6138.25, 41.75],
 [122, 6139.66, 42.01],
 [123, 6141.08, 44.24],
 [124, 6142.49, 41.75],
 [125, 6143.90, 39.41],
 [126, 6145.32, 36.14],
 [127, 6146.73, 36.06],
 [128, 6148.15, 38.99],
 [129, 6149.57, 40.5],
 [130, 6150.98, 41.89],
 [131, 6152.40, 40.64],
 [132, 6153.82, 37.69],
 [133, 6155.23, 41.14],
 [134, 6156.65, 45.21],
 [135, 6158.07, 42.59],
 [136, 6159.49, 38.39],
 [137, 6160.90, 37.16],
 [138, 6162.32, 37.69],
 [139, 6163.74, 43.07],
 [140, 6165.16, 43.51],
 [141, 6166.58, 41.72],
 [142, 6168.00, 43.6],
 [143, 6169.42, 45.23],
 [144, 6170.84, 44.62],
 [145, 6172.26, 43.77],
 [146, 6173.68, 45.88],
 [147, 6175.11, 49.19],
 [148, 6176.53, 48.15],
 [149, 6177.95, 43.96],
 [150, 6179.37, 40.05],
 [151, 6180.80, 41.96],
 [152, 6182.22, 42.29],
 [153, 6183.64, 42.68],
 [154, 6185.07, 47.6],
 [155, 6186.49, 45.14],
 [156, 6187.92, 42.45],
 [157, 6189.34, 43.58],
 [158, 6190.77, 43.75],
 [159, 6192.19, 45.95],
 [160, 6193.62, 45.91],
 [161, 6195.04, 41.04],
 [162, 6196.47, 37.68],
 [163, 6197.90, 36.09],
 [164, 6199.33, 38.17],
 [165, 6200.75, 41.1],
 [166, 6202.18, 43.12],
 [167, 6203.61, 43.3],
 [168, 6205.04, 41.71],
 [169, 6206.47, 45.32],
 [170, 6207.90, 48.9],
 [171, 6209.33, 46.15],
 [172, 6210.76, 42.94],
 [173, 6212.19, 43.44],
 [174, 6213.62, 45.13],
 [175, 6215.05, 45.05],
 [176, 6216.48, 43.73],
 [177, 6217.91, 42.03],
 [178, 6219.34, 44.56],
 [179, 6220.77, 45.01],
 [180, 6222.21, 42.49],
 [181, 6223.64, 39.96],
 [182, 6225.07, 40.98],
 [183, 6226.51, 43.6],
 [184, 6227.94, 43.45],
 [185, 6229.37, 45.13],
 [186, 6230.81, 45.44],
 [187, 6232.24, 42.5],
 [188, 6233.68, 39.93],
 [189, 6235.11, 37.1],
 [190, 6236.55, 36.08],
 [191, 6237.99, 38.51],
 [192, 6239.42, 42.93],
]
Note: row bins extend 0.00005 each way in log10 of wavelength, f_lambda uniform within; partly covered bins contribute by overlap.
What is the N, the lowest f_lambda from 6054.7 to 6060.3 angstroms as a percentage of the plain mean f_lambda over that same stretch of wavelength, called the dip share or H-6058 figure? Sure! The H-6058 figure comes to 96.8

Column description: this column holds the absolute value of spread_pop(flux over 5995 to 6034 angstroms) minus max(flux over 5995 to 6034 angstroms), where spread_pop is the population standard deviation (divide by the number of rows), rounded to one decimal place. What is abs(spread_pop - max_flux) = 45.4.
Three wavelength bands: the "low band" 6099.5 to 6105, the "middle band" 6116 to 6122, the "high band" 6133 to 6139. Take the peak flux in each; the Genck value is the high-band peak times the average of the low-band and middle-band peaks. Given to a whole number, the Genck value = 2314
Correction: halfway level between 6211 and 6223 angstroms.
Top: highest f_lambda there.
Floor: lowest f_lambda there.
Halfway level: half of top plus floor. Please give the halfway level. 43.6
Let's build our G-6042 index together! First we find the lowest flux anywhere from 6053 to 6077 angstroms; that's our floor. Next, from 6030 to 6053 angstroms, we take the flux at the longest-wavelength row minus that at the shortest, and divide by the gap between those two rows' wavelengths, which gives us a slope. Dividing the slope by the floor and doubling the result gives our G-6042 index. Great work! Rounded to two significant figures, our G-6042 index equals 0.013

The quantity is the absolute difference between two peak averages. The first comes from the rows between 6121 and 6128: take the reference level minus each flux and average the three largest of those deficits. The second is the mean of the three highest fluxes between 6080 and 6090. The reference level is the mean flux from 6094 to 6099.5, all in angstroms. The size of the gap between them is 46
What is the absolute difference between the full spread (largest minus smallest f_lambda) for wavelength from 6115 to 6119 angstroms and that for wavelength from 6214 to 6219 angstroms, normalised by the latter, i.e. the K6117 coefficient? 0.20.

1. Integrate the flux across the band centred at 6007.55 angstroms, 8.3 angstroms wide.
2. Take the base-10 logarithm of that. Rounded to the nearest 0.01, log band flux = 2.52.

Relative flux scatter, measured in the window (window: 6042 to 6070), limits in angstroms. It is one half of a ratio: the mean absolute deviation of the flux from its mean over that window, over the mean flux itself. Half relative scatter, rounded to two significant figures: 0.038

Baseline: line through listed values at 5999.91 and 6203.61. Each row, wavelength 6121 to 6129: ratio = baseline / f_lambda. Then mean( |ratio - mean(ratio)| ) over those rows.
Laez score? 0.030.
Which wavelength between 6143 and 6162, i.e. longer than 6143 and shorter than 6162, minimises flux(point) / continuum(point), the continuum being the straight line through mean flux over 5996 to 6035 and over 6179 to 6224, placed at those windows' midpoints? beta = 6146.73 angstroms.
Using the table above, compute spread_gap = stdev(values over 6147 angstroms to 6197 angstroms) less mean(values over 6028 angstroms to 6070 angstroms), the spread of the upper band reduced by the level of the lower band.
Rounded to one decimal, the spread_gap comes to -39.7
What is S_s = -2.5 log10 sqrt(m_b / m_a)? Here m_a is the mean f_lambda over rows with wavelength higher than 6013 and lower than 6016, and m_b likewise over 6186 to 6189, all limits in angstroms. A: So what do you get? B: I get -0.11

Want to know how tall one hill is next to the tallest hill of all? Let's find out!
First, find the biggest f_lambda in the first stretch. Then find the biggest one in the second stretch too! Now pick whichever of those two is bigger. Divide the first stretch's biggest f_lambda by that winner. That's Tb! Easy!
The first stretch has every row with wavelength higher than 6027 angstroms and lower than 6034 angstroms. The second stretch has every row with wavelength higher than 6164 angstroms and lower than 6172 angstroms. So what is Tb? 0.964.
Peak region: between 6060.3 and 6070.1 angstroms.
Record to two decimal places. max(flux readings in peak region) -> 43.47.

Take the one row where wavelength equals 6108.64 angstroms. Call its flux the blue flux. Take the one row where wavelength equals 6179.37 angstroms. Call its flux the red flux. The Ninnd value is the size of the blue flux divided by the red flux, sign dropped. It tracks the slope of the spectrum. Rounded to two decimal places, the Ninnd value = 1.16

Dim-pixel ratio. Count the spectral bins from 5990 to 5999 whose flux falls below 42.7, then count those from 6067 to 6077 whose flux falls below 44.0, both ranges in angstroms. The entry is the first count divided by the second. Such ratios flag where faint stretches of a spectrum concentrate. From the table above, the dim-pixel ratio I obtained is 2.3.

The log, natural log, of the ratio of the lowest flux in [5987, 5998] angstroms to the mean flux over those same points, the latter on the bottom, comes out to -0.13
